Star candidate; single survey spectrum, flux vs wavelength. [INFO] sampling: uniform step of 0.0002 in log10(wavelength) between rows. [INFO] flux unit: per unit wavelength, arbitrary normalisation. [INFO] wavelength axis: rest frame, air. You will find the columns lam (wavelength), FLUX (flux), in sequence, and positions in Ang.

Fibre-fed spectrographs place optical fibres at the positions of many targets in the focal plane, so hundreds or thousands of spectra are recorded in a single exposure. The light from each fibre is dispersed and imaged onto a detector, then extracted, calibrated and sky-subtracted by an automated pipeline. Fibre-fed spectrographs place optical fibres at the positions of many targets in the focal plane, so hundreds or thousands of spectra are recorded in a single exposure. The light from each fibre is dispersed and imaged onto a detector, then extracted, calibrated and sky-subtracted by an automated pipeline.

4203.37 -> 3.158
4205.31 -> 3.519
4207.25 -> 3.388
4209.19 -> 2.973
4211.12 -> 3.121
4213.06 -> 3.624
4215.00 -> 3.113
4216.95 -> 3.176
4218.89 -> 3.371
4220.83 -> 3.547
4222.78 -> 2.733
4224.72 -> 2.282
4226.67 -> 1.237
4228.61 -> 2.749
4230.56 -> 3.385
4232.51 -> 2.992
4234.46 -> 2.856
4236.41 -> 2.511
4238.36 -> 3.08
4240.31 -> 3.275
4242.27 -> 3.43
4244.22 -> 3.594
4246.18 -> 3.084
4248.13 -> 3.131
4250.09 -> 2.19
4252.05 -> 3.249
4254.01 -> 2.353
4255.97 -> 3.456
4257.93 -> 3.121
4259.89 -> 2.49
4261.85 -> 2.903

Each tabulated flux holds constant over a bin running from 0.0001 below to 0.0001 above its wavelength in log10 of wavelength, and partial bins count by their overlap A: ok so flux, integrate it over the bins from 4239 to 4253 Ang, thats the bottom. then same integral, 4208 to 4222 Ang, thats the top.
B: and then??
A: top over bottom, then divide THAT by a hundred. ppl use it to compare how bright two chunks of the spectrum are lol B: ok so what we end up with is 0.0104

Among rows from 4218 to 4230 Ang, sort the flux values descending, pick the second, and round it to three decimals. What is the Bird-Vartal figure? 3.371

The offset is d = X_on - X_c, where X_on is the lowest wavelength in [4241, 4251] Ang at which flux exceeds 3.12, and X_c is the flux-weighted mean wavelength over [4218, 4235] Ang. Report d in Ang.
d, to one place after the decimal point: 15.8 Ang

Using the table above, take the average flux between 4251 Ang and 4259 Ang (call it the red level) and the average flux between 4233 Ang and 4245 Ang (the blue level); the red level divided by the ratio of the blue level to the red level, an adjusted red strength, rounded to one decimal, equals 3.0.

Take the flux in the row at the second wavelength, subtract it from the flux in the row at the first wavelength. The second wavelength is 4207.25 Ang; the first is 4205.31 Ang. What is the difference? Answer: 0.13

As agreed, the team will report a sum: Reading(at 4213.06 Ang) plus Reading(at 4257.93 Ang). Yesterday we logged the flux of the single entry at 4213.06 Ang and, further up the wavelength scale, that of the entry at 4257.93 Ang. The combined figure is 6.7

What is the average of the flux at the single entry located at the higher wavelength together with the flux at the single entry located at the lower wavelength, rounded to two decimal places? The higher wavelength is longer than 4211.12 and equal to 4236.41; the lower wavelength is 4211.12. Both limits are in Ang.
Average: 2.82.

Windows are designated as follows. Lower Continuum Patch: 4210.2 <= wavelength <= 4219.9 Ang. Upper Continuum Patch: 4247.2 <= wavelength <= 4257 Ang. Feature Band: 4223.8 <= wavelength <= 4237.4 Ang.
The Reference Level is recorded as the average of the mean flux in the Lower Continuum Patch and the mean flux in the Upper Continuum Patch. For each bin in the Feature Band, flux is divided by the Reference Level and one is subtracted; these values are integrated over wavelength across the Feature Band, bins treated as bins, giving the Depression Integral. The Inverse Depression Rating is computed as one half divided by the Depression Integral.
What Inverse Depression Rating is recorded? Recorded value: -0.2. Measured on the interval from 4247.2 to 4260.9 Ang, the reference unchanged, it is -0.5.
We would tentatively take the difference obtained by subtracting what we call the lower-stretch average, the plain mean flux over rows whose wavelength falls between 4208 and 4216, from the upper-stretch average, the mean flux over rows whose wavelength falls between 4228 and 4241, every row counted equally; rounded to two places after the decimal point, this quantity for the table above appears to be -0.23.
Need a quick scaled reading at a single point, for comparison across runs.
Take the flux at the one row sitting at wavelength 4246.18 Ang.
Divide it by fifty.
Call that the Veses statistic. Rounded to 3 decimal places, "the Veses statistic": 0.062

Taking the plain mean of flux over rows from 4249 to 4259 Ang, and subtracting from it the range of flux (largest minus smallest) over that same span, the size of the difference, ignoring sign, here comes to 1.6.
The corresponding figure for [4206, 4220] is 2.6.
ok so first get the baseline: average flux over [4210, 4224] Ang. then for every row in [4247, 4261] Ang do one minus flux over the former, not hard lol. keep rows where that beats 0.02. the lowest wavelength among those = 4248.13 Ang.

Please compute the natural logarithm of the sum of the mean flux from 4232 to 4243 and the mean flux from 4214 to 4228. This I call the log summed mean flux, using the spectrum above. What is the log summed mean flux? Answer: 1.76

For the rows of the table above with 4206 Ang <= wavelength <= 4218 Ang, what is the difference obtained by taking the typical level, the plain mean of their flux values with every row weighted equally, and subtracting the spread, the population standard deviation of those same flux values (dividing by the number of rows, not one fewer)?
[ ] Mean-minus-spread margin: 3.0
